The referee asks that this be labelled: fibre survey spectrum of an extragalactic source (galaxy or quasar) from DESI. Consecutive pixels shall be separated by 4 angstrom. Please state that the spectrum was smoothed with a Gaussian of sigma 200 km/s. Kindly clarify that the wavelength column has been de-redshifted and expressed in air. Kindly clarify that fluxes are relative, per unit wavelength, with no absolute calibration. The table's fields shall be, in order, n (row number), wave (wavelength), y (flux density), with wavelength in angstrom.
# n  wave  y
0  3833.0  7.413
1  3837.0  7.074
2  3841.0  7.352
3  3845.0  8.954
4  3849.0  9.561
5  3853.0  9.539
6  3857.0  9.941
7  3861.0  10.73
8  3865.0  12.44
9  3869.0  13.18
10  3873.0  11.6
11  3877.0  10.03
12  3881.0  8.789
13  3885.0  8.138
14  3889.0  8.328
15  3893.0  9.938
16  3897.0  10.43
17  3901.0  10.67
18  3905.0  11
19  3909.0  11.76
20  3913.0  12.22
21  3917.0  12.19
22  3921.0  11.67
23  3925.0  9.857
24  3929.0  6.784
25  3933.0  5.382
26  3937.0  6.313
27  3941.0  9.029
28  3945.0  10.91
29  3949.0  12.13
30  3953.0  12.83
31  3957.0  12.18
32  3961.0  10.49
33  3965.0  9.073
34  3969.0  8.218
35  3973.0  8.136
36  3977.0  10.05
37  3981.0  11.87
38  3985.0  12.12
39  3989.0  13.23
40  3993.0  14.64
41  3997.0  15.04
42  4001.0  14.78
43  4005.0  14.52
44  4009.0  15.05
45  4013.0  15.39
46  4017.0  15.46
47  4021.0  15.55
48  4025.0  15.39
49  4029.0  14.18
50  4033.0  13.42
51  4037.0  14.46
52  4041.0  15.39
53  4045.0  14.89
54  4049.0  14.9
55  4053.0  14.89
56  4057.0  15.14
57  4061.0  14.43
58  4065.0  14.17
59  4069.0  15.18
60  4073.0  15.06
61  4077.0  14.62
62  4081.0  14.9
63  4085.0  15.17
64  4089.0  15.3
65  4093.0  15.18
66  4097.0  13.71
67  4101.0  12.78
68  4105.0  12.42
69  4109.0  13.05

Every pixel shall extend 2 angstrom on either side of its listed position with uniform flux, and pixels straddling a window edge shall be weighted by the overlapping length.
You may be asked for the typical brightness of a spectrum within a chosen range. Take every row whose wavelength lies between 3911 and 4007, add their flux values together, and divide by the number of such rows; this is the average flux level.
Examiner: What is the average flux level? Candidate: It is 11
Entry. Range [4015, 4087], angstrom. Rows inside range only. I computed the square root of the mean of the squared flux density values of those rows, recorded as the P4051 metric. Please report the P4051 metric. 14.9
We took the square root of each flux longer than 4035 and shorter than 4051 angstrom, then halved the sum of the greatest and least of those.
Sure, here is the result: 3.86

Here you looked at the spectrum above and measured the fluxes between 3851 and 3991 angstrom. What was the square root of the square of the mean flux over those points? 10.3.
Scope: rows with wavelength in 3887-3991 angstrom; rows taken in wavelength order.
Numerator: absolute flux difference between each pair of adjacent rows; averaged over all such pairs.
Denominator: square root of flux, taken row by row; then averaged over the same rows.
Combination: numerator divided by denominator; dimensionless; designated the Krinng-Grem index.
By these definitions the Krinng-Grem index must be 0.35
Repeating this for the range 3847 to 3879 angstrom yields 0.30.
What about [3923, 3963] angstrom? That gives 0.52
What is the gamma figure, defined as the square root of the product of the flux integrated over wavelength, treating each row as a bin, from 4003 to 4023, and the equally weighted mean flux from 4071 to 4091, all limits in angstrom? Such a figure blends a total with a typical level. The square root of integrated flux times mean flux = 68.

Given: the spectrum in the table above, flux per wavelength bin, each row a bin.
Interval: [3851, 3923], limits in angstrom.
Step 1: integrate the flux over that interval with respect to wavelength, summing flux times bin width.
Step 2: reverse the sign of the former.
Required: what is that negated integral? -770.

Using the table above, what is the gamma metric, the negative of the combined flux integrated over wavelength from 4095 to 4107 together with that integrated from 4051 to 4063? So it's -333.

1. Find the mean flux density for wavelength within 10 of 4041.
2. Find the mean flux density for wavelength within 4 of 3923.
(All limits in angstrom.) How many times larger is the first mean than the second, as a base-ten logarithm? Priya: 0.13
